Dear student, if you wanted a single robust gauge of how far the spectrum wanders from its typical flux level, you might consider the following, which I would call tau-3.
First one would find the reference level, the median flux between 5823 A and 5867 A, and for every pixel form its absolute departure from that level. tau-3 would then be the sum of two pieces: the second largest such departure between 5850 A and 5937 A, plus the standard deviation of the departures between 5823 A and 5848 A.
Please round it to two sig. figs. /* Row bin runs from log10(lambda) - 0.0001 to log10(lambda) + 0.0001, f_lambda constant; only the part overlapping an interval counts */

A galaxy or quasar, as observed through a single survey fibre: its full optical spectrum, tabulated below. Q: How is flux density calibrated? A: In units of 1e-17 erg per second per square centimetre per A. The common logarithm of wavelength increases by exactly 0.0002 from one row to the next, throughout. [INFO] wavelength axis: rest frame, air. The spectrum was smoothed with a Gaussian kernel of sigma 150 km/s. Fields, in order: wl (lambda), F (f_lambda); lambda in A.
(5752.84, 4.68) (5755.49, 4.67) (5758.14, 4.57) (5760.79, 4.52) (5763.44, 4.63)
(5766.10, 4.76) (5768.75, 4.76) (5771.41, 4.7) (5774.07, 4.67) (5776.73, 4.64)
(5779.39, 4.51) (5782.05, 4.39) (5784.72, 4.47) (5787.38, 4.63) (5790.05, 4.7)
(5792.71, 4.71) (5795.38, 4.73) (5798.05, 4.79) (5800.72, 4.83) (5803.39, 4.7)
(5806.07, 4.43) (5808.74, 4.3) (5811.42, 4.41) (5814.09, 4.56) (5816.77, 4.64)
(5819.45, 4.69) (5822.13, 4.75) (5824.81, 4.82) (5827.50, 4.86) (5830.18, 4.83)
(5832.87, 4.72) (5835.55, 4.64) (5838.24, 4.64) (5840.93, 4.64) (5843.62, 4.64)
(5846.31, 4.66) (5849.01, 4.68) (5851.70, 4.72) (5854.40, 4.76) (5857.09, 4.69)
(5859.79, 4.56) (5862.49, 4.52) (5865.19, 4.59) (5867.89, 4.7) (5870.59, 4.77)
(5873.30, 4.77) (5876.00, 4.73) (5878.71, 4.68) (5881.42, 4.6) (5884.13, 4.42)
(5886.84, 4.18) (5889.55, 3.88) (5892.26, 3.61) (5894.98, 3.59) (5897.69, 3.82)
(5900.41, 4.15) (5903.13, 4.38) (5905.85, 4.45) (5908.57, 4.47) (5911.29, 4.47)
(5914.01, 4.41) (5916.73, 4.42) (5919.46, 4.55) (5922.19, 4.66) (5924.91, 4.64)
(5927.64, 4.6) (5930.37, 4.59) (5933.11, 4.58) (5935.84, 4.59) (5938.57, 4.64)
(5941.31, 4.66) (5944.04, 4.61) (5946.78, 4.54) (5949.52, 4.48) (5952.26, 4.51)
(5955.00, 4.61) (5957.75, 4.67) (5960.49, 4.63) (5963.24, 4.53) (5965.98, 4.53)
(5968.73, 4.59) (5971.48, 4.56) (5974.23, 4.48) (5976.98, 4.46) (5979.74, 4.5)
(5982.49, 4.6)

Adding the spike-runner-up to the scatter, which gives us 1.1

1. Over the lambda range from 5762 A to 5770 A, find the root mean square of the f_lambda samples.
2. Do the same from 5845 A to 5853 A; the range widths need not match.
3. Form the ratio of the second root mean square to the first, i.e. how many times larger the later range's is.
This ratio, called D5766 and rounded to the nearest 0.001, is 0.994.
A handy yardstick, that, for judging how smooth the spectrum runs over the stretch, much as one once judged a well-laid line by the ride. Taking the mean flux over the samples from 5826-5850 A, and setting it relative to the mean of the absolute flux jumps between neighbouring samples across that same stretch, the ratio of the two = 145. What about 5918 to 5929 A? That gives 81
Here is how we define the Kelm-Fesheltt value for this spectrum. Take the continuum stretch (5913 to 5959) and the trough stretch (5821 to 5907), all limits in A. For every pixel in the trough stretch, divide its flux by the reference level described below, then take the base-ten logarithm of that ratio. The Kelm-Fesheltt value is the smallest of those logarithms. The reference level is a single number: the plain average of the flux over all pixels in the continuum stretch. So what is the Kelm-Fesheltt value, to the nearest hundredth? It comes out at -0.11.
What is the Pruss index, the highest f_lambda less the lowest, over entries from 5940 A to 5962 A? 0.19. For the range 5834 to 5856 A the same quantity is 0.12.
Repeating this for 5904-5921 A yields 0.14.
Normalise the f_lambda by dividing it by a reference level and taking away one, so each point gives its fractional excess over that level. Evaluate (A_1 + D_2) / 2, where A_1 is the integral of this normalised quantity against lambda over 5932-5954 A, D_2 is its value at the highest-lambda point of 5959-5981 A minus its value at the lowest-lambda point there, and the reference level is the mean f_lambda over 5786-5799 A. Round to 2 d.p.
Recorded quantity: -0.33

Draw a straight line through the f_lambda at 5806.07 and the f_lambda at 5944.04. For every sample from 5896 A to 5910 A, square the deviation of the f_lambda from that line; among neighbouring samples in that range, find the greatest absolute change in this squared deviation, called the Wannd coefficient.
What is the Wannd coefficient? 0.37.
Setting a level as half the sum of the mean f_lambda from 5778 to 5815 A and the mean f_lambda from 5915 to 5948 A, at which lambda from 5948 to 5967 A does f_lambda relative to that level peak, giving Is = 5957.75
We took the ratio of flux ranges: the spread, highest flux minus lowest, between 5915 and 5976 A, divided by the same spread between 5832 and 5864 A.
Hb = 1.0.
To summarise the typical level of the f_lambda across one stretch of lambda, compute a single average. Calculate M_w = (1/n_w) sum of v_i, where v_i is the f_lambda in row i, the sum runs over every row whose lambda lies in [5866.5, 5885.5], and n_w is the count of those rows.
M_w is 4.67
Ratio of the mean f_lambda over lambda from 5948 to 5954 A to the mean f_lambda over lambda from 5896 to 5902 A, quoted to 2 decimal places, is 1.13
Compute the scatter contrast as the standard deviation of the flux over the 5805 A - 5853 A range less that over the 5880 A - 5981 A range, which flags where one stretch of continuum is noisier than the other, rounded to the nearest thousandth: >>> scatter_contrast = -0.132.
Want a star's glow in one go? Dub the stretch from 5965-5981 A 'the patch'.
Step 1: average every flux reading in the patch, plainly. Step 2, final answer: 4.52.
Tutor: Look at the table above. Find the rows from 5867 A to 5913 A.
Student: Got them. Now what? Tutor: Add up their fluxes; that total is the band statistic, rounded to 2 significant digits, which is 74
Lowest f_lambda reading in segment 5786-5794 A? 4.63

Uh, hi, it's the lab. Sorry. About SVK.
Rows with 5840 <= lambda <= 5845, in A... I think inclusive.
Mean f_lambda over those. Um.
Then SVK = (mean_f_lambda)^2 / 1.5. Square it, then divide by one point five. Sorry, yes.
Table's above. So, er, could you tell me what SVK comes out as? 14.4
